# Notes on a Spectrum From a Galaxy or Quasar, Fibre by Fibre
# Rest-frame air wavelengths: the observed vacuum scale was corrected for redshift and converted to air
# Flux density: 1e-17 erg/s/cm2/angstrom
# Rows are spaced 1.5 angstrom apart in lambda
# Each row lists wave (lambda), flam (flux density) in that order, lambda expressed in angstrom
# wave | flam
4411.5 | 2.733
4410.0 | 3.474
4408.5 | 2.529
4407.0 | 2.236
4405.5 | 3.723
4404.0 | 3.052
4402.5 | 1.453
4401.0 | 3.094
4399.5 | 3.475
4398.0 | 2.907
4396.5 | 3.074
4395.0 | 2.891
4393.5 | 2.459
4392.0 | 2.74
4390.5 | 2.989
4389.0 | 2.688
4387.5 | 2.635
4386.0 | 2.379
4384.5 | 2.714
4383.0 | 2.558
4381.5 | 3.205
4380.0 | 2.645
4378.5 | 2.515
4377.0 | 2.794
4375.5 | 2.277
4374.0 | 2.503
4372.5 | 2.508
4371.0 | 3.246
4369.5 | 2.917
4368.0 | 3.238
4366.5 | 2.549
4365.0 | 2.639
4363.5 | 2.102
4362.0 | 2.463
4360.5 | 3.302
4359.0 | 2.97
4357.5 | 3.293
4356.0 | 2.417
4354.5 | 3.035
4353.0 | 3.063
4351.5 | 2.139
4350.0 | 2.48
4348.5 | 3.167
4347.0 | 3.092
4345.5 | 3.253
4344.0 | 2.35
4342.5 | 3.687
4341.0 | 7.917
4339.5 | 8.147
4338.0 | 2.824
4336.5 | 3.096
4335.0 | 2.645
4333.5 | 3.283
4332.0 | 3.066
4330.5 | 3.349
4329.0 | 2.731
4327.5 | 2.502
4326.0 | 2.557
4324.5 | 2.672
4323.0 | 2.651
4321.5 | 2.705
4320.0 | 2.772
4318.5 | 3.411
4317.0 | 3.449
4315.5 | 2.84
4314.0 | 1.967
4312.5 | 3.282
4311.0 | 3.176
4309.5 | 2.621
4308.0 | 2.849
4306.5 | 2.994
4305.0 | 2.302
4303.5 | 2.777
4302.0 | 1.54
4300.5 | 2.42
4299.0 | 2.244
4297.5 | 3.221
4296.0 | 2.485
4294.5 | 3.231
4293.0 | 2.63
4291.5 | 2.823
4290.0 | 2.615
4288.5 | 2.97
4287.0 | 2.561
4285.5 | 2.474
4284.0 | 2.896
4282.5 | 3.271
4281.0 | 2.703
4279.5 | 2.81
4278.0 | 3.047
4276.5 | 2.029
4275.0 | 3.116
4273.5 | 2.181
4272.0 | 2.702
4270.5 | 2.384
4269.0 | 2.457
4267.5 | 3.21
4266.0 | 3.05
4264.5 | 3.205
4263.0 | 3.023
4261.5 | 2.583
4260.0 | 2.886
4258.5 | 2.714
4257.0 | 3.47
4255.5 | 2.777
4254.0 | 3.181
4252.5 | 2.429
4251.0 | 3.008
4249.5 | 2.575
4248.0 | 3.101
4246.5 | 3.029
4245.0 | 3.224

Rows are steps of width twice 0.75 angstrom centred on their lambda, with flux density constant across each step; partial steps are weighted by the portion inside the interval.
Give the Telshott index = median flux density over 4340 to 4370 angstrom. 3.00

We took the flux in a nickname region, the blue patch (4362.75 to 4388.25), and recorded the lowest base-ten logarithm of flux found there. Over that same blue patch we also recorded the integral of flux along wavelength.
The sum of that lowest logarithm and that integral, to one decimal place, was 68.5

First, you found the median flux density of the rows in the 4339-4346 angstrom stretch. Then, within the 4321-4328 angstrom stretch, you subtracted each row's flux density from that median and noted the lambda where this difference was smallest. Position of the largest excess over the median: 4321.5 angstrom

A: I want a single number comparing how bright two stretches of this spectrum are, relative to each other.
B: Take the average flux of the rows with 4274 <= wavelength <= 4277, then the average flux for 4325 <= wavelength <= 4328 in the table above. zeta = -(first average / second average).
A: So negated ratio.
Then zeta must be -1.0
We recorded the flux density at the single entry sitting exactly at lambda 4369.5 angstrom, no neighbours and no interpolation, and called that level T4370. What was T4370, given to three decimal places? 2.917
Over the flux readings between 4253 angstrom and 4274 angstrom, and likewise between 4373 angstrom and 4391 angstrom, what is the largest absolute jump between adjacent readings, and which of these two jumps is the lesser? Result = 0.65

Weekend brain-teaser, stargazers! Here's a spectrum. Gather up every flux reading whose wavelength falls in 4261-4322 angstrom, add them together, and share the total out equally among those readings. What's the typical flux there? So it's 2.76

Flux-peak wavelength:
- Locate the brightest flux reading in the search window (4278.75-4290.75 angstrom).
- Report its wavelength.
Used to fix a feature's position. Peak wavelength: 4282.5 angstrom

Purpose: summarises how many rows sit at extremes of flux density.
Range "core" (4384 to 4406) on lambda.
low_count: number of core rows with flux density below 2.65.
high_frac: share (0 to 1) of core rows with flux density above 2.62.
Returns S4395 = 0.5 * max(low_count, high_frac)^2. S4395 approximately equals 8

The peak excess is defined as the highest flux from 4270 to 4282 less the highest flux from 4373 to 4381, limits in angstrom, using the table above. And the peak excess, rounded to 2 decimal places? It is 0.32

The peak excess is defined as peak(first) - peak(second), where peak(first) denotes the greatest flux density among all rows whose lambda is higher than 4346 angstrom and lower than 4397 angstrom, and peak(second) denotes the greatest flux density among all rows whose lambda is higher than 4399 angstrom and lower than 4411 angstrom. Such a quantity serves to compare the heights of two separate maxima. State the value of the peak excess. 0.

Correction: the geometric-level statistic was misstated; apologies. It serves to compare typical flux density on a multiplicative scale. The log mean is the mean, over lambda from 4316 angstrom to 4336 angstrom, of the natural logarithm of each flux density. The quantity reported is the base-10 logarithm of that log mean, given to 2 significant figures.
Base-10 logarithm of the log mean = 0.026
